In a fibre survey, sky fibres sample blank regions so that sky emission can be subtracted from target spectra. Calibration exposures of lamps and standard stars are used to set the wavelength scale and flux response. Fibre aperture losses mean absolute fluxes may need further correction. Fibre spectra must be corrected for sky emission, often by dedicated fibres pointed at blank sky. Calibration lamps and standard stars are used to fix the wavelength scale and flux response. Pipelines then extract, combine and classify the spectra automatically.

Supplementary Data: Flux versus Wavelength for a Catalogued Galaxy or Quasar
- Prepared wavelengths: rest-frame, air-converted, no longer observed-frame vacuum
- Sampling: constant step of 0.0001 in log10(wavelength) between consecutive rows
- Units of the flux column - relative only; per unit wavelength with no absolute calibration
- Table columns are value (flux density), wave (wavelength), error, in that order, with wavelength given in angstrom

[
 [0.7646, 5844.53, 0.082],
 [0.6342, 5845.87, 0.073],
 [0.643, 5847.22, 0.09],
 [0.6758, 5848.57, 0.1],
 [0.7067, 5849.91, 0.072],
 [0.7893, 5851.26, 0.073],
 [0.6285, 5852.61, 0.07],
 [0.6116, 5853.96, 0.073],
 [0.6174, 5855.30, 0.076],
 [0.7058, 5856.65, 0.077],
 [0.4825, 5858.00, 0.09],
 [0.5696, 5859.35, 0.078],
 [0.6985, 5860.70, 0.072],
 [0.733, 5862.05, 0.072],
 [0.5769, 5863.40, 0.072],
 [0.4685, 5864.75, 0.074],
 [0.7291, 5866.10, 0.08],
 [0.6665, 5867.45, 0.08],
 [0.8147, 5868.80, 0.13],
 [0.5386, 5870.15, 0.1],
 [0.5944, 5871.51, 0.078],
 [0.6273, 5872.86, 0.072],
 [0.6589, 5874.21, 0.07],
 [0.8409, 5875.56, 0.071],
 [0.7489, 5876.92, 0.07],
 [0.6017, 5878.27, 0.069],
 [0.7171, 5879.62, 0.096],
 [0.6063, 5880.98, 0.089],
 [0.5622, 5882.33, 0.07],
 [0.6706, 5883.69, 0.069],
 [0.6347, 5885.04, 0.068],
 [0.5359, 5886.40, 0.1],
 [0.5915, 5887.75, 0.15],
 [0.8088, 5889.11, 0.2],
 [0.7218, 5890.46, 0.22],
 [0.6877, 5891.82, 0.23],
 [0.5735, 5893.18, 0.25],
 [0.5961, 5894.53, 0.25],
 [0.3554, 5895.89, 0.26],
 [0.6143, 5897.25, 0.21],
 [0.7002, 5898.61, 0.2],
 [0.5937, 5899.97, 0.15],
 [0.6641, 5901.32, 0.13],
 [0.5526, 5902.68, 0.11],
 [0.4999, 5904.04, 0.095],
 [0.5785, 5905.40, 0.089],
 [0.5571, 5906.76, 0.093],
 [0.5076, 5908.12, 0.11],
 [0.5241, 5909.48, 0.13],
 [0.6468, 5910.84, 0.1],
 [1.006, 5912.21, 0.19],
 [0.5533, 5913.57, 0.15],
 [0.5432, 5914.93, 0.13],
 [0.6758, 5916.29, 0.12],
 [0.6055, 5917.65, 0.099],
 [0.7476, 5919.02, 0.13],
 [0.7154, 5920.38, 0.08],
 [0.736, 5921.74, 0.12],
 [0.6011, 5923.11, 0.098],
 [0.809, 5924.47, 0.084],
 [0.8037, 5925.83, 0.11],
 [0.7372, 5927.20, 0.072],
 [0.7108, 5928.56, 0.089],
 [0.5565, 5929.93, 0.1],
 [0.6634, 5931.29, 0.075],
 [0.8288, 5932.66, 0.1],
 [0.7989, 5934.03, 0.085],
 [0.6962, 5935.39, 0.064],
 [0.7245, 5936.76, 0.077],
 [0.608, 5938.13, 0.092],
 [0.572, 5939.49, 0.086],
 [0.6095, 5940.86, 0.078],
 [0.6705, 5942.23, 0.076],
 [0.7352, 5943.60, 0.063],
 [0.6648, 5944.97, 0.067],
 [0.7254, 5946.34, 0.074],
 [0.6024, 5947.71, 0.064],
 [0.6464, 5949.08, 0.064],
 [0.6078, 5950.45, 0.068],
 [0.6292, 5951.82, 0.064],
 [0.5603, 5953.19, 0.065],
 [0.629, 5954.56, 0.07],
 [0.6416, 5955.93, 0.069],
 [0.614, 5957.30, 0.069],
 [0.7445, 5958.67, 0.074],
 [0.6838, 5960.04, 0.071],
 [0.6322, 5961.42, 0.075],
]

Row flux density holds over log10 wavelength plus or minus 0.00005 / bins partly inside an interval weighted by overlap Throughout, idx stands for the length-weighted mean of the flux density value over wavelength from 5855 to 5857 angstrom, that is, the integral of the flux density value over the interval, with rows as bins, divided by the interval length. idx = 0.662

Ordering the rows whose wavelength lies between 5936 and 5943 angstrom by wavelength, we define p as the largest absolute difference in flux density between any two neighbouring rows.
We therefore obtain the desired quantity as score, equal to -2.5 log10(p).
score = 2.33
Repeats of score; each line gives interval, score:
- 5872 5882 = 1.85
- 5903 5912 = 2.28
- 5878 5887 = 2.34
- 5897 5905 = 2.38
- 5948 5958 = 2.90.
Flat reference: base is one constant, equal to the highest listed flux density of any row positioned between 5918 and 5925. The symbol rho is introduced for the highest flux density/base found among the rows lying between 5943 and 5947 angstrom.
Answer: 0.91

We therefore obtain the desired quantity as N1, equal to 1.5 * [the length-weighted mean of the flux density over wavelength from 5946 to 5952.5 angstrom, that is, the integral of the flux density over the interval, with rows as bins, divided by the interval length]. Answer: 0.96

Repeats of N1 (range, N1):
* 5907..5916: 0.94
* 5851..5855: 0.99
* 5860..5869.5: 1.00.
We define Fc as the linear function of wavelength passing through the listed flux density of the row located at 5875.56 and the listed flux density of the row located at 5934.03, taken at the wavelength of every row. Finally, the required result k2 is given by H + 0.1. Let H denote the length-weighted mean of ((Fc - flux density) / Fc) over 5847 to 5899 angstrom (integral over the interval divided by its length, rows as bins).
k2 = 0.337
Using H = 0.24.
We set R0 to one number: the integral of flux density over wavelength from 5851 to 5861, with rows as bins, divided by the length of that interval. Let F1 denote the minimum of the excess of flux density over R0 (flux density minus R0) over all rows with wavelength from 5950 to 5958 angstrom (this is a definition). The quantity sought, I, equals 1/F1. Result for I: -14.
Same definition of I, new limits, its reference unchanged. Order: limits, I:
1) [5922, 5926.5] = -36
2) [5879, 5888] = -11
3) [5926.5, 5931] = -14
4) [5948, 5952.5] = -47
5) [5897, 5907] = -8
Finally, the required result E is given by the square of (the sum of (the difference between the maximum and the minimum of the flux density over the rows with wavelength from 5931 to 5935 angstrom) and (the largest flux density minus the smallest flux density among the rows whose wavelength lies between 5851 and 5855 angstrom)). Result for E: 0.12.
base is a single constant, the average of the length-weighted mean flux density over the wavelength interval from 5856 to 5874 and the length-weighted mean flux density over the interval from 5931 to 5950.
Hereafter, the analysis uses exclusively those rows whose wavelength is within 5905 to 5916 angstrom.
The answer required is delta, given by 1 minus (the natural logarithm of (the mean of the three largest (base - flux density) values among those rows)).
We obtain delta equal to 3.0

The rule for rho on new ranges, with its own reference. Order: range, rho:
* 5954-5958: 0.79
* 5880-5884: 0.83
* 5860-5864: 0.91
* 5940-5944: 0.91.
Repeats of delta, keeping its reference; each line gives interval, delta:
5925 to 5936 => 5.0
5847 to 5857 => 4.3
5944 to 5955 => 3.7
